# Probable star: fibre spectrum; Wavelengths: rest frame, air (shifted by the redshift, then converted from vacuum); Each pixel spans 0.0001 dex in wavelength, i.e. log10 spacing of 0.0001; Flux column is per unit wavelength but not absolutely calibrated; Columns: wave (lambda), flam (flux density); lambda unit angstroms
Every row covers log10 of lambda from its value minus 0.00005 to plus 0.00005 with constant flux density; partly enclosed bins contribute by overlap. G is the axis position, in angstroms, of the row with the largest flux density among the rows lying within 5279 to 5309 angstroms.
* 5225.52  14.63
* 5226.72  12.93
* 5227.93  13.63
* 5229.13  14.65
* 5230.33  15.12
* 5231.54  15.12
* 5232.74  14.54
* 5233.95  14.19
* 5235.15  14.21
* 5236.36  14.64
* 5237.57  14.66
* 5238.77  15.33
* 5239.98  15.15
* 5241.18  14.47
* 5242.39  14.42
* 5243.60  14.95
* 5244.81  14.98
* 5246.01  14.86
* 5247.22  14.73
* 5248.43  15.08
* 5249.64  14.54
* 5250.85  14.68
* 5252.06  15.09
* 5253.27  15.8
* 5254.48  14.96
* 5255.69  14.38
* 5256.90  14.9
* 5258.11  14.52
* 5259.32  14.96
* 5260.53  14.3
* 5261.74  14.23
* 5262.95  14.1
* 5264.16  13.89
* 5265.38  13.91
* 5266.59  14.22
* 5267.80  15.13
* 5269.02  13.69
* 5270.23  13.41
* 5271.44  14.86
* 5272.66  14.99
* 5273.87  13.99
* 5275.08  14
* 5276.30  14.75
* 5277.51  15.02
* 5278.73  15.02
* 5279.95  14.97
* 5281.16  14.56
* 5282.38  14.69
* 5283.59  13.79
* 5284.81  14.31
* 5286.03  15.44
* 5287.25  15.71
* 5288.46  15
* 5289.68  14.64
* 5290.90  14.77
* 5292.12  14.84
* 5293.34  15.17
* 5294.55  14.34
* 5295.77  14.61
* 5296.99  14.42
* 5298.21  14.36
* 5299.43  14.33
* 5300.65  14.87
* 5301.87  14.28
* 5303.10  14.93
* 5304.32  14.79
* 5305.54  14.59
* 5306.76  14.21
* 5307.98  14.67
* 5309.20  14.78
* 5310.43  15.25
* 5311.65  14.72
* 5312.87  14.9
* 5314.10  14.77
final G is 5287.25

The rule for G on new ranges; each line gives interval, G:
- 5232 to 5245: 5238.77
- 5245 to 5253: 5252.06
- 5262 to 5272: 5267.80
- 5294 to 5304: 5303.10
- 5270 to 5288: 5287.25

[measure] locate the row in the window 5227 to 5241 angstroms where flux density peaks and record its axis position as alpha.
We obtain 5238.77 angstroms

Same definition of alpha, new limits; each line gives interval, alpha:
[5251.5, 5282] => 5253.27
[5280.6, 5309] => 5287.25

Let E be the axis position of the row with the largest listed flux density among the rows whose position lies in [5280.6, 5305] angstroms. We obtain 5287.25 angstroms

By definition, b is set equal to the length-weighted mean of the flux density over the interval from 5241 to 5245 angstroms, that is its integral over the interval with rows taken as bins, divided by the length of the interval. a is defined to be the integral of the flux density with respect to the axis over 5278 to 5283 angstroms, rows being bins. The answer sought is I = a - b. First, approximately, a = 74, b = 14.7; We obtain 59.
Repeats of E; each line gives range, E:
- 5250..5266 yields 5253.27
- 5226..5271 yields 5253.27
